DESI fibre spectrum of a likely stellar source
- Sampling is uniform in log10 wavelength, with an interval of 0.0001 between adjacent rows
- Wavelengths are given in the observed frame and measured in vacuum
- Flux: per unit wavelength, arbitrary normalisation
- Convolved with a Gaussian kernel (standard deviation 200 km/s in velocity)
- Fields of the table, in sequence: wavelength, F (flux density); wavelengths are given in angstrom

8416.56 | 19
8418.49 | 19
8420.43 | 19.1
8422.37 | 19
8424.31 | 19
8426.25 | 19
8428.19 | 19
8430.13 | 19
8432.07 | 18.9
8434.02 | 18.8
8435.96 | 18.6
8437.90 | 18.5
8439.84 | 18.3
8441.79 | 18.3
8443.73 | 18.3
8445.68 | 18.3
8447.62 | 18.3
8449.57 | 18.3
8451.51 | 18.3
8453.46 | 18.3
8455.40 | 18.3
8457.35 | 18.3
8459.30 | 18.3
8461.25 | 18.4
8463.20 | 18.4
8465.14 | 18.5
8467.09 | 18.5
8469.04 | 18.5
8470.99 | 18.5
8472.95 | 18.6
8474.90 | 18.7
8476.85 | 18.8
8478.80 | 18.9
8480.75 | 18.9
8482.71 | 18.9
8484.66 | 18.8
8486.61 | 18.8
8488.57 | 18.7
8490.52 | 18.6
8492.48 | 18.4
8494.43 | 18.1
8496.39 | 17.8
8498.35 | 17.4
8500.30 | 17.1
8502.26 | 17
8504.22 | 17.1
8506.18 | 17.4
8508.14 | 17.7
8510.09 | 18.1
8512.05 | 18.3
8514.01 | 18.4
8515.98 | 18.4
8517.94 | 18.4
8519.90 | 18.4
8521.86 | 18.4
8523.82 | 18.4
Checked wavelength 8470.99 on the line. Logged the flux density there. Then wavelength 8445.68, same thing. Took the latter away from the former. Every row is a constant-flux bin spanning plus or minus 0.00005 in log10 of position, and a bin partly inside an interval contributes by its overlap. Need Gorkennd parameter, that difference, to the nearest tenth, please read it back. 0.2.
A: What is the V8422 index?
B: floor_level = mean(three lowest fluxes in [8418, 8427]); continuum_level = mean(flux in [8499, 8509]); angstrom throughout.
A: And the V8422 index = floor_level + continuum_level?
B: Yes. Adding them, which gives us 36.3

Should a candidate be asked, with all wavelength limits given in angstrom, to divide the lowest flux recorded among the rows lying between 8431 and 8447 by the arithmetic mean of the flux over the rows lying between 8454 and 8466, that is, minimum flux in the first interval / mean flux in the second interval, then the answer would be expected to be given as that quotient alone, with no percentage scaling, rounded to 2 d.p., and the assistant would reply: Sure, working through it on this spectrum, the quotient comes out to 1.00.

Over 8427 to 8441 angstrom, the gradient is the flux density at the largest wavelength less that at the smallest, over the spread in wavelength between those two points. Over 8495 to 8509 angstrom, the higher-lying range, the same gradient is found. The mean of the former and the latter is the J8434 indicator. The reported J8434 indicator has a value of -0.034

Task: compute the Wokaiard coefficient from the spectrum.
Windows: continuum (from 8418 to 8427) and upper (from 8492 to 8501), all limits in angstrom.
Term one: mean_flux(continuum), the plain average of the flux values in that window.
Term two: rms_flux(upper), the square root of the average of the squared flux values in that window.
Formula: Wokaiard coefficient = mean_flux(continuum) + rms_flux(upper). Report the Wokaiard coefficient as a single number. 36.8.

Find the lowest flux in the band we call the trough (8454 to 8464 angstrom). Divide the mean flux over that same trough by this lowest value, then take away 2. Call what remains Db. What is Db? -0.998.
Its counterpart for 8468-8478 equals -0.994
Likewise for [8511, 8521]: -0.996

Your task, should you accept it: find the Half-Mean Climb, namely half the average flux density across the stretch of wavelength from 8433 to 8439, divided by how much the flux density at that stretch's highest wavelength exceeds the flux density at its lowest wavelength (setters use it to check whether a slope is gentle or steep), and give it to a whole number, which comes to -31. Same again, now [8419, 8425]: -95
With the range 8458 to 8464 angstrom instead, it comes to 92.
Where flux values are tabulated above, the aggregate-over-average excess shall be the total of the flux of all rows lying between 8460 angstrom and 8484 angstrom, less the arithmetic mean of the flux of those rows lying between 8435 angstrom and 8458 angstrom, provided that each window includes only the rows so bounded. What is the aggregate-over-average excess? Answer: 205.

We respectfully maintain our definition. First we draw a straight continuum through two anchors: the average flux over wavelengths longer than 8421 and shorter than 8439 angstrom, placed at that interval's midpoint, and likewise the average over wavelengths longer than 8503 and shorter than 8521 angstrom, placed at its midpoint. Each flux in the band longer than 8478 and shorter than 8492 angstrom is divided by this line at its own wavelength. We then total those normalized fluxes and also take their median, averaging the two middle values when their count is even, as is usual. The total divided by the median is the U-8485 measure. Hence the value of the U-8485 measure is 6.99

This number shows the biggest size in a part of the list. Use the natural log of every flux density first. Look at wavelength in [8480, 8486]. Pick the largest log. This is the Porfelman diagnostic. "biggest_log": 2.94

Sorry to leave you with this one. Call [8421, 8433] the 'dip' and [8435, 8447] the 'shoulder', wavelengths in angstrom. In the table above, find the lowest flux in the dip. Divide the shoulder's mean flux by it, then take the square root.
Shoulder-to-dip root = 0.99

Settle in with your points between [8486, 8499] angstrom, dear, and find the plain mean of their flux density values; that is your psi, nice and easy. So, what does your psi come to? 18.3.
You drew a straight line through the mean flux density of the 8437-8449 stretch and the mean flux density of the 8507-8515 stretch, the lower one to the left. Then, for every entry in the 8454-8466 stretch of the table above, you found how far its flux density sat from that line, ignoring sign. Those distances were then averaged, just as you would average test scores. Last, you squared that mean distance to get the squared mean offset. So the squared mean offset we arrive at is 0.0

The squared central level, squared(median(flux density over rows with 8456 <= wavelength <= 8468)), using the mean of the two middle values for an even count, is 339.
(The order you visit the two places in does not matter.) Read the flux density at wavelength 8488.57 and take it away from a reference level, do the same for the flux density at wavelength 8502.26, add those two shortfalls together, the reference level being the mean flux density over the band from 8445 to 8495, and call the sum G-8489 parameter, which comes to 1.3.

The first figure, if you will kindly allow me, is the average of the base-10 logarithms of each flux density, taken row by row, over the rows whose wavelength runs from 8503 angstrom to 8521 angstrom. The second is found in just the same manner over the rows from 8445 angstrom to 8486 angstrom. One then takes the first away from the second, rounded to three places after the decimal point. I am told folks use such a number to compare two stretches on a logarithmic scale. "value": 0.012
